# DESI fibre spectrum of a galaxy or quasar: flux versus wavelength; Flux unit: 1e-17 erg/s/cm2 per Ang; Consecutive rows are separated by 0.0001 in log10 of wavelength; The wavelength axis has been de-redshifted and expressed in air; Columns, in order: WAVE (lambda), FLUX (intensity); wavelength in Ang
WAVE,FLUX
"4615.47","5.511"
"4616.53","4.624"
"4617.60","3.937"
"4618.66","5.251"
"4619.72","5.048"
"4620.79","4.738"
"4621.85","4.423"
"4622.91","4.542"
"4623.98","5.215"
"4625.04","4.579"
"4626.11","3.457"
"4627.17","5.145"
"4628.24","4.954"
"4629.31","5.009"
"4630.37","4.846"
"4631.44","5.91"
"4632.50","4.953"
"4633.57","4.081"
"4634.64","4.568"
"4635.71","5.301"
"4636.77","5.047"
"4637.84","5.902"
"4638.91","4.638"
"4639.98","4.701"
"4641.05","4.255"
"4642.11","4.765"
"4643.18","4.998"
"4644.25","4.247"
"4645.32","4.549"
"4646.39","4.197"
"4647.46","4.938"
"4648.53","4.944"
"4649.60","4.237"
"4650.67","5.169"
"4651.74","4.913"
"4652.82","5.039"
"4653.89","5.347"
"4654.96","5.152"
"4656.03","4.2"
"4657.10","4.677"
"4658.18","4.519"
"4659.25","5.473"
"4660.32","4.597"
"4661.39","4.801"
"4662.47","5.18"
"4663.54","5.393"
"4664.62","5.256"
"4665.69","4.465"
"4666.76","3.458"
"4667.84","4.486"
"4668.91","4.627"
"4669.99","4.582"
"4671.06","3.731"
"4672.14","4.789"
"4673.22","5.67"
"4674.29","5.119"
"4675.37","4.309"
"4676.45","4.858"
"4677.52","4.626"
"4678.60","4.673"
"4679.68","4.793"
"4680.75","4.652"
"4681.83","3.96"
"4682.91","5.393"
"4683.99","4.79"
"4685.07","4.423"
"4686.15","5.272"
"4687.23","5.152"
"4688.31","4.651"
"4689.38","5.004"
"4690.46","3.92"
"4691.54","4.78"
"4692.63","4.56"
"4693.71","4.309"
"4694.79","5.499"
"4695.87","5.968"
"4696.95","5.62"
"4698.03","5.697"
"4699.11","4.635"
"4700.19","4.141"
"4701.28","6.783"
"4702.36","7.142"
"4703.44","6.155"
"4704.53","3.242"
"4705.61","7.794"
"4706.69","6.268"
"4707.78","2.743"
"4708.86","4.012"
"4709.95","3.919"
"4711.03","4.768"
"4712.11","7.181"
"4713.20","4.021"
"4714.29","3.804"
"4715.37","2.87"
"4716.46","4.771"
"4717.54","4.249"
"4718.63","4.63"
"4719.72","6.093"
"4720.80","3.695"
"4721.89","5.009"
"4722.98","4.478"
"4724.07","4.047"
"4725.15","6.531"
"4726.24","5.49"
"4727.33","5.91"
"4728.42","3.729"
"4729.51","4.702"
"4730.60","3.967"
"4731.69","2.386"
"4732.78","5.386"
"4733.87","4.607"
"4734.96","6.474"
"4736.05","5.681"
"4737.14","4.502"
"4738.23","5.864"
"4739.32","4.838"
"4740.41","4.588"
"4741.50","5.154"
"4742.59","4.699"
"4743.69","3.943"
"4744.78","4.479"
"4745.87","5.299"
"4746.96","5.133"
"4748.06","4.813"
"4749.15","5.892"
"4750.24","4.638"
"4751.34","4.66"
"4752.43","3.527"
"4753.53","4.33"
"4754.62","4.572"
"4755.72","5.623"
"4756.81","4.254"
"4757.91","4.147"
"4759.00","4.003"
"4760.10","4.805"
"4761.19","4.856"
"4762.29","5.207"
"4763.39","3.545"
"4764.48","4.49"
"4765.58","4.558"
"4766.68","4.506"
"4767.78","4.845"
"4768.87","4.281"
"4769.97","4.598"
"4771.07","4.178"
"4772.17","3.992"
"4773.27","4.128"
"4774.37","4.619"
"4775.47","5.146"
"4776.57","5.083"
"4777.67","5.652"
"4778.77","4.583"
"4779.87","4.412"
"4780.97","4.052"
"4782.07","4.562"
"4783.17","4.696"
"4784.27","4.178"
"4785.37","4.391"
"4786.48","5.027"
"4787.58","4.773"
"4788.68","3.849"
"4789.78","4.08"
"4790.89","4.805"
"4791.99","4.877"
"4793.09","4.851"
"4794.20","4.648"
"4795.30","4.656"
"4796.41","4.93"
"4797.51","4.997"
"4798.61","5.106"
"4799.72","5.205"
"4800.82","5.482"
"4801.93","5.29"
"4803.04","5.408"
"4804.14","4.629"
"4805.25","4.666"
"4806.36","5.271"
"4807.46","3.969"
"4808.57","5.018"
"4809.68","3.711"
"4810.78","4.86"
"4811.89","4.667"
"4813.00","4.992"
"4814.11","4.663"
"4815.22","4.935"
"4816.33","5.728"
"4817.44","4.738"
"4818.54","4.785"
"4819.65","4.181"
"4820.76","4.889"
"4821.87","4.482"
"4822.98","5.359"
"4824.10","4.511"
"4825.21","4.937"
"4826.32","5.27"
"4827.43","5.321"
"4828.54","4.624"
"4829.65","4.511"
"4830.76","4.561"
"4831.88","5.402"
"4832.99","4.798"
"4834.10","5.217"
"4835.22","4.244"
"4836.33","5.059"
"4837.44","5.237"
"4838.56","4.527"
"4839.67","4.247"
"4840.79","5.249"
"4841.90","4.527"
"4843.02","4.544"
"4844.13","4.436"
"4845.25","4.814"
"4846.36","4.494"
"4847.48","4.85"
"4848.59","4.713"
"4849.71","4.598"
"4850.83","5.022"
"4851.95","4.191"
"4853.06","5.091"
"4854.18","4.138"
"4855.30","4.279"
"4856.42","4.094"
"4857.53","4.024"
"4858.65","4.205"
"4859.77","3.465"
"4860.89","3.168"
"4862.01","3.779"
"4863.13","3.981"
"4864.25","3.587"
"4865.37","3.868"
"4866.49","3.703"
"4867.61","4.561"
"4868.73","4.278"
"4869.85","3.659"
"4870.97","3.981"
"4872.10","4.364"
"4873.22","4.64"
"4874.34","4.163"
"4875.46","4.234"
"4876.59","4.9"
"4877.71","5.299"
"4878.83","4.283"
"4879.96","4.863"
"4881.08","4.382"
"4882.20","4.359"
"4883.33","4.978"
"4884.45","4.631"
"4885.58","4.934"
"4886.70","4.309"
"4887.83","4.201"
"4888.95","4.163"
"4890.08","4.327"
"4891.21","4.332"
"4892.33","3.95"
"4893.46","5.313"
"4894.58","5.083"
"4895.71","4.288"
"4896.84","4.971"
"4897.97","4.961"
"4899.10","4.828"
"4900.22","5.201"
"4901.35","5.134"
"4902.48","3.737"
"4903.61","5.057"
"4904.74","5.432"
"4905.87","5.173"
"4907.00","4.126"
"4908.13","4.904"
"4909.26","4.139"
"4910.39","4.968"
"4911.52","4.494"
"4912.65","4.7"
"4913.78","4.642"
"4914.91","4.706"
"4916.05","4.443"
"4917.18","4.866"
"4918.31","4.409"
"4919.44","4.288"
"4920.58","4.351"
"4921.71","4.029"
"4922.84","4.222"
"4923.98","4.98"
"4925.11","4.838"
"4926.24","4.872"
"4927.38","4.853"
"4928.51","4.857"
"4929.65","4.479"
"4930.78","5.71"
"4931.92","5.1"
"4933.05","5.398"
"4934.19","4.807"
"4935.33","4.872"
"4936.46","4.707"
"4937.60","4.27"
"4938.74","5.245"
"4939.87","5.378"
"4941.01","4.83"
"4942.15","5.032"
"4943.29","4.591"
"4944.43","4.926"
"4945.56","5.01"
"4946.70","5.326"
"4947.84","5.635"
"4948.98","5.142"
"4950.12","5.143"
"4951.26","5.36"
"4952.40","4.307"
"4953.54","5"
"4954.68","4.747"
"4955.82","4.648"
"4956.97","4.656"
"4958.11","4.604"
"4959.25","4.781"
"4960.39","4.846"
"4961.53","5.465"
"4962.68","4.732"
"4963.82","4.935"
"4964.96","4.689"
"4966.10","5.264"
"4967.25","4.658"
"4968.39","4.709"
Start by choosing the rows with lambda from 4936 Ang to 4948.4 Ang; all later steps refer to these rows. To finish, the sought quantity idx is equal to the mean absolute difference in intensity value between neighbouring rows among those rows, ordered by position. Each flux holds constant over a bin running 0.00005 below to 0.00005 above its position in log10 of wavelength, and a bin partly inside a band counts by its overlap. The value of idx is 0.4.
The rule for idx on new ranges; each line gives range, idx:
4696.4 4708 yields 1.8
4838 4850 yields 0.3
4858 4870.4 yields 0.4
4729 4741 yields 1.3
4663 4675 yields 0.6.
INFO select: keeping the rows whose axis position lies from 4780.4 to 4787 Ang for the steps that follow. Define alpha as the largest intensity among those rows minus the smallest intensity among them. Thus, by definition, 1.0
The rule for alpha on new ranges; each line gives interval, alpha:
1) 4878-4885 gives 0.7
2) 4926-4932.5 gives 1.2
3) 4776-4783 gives 1.6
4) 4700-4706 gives 4.6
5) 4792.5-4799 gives 0.5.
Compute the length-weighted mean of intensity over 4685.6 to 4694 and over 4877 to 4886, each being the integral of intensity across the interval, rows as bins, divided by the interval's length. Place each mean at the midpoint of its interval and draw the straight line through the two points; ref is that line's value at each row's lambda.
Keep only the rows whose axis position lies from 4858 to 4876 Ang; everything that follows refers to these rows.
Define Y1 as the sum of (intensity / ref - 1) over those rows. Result -2.5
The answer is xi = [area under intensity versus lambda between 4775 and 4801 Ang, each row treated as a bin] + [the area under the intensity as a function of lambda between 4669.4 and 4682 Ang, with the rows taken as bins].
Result 182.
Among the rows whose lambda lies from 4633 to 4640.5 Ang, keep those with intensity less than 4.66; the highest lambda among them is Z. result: 4638.91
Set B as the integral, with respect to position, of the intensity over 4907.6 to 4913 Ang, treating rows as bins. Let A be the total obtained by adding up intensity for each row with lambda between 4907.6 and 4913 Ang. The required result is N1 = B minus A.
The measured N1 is 2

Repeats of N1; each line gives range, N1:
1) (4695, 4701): 6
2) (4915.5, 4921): 2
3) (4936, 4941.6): 3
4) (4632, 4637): 0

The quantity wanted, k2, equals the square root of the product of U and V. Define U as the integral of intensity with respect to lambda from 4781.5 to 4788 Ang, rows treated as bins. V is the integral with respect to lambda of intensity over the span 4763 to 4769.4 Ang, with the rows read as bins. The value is 29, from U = 29.9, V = 28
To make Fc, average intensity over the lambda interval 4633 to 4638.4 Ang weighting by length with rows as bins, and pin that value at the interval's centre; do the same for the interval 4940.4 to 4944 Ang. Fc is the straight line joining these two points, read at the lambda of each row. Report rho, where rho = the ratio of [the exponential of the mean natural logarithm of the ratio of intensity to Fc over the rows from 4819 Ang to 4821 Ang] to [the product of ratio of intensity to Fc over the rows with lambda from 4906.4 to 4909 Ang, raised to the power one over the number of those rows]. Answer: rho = 0.996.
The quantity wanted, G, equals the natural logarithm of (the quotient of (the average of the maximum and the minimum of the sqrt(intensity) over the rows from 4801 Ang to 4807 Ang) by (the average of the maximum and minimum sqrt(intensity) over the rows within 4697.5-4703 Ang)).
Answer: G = -0.05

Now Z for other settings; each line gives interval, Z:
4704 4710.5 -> 4709.95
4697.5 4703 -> 4700.19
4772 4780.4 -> 4779.87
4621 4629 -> 4626.11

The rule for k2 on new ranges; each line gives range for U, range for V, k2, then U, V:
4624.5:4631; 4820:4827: 32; 30.4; 34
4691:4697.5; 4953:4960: 33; 33.3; 33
